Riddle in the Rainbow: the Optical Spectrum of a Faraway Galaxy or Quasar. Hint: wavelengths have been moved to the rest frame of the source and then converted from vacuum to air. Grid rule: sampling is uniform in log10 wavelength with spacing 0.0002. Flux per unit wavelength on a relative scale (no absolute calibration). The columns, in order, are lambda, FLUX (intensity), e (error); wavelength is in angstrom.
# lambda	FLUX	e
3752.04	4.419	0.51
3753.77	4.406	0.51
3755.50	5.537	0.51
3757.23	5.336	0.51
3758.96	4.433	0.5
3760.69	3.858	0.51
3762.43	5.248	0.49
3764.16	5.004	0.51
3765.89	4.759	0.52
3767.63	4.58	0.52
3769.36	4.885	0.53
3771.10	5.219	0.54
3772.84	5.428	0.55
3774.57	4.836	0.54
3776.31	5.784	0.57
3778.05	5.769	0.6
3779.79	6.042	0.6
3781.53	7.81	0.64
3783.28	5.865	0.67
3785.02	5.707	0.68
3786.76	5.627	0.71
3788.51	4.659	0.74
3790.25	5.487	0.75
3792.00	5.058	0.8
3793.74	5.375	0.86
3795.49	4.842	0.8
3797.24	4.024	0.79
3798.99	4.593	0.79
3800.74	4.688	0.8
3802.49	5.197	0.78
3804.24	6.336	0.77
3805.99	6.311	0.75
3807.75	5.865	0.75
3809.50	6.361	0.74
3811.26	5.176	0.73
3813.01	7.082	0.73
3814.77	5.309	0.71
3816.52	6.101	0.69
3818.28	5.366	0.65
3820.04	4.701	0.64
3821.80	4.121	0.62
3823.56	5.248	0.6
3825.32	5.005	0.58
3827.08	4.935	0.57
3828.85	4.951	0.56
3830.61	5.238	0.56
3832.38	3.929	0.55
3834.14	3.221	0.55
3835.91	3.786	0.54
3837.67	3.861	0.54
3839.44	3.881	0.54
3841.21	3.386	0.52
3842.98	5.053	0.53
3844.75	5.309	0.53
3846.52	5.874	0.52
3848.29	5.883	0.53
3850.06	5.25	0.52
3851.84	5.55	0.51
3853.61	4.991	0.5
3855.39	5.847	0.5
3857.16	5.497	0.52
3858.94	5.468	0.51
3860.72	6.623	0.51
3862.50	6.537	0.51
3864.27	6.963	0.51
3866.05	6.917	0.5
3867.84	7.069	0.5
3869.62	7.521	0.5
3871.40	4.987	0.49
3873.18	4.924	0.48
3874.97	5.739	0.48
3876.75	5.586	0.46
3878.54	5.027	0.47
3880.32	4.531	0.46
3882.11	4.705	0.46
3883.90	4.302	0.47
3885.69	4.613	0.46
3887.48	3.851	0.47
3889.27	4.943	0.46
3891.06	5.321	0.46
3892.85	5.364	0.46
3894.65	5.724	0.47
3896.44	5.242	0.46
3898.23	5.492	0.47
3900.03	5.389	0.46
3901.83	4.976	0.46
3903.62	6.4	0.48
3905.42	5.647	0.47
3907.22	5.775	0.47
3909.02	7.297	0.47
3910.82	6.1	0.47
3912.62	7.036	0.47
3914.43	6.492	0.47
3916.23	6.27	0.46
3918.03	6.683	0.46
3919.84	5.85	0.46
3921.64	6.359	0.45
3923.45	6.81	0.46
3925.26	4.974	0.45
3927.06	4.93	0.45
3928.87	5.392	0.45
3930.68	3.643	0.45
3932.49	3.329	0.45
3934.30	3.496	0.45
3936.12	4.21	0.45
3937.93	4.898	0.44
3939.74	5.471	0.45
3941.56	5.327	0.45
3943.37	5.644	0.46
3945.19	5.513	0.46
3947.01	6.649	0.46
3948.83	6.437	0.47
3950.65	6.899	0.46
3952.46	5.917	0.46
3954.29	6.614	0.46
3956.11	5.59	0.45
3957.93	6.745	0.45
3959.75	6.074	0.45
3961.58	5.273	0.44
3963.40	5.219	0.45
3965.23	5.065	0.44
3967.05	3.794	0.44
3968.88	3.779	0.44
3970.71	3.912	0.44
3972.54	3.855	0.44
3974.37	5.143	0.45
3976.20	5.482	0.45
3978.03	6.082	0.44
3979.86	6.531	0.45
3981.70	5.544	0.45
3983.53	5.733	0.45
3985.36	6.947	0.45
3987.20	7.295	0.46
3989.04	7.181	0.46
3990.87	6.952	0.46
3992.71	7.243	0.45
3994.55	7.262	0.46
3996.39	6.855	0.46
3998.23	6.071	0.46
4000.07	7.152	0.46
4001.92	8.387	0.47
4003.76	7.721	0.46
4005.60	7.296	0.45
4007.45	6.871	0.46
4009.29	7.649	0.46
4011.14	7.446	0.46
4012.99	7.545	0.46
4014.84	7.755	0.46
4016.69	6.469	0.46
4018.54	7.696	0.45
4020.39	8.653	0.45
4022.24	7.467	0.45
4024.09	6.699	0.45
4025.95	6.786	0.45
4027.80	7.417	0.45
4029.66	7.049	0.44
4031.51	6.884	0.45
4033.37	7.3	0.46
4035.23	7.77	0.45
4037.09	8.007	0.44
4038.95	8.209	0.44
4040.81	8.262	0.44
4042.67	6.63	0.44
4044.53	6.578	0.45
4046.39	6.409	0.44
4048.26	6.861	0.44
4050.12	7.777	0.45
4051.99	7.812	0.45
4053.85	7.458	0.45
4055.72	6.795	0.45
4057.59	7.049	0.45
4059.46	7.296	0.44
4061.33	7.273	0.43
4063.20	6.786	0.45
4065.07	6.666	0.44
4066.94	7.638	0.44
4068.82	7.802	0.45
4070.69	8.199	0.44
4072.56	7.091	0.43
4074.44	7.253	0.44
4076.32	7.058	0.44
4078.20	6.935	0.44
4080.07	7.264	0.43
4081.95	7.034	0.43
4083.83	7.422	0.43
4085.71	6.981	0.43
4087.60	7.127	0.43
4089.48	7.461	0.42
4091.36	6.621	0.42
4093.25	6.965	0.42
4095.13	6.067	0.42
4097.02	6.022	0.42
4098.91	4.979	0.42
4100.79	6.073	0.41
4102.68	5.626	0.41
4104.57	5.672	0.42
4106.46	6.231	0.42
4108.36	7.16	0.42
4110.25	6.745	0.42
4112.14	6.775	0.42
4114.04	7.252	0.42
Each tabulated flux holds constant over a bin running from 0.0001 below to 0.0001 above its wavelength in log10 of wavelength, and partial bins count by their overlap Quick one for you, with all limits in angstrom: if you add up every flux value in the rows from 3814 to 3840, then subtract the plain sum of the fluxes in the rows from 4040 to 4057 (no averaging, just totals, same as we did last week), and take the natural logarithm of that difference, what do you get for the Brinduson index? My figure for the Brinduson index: 1.6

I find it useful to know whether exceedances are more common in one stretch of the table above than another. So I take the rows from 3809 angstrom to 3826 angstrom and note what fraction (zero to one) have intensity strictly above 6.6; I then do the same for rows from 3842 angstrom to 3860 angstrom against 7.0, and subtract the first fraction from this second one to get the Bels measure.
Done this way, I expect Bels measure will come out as -0.1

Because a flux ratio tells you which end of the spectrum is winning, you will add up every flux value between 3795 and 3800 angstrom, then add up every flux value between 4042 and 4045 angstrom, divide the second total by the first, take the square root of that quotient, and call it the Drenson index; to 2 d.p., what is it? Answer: 0.99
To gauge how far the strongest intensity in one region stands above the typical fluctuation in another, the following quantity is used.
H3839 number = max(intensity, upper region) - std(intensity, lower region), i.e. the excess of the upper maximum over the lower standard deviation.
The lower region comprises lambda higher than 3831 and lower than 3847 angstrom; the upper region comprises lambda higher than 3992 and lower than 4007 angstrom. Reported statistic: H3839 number 7.5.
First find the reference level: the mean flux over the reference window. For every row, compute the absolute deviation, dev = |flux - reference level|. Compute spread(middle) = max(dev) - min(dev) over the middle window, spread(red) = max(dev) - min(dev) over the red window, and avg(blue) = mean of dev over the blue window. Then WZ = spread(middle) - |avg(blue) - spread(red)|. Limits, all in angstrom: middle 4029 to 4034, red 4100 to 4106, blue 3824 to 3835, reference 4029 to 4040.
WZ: -2.1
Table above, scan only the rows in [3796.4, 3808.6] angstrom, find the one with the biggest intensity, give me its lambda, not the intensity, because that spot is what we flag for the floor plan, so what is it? 3804.24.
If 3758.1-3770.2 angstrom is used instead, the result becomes 3762.43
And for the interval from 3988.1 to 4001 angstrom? 3994.55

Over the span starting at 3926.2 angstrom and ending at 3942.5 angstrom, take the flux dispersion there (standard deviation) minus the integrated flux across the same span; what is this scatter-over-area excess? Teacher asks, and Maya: -73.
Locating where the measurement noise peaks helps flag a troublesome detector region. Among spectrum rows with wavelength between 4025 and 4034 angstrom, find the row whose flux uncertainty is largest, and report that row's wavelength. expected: 4033.37 angstrom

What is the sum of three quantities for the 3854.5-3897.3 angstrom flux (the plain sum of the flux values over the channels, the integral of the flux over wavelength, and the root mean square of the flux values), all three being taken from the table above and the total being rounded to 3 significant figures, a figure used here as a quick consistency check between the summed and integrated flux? 377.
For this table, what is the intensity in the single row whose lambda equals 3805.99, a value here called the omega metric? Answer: 6.311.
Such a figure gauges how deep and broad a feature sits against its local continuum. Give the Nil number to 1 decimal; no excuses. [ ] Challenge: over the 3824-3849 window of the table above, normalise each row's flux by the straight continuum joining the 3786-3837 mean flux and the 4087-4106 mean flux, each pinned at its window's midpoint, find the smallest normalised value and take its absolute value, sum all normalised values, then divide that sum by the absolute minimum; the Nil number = 19.9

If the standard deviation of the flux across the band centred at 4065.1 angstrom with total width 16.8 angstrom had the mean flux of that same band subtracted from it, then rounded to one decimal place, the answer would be -6.8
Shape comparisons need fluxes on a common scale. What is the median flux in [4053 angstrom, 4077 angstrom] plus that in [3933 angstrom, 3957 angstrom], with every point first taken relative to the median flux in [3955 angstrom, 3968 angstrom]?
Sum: 2.44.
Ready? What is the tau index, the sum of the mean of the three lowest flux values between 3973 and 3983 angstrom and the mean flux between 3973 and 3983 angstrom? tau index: 11.1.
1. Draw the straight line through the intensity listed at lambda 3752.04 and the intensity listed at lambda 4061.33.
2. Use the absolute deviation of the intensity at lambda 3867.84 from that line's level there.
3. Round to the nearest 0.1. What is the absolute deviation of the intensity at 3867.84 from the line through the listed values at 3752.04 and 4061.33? 1.6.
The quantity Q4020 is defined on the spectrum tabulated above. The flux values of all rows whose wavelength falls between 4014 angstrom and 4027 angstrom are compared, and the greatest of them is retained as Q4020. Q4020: 8.653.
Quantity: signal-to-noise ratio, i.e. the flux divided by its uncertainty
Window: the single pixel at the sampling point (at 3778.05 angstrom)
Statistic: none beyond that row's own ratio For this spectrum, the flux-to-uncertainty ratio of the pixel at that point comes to 9.6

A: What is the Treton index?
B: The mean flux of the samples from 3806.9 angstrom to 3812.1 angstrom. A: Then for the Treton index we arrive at 5.80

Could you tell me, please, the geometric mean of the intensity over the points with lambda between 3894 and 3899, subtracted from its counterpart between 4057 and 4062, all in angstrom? 1.7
